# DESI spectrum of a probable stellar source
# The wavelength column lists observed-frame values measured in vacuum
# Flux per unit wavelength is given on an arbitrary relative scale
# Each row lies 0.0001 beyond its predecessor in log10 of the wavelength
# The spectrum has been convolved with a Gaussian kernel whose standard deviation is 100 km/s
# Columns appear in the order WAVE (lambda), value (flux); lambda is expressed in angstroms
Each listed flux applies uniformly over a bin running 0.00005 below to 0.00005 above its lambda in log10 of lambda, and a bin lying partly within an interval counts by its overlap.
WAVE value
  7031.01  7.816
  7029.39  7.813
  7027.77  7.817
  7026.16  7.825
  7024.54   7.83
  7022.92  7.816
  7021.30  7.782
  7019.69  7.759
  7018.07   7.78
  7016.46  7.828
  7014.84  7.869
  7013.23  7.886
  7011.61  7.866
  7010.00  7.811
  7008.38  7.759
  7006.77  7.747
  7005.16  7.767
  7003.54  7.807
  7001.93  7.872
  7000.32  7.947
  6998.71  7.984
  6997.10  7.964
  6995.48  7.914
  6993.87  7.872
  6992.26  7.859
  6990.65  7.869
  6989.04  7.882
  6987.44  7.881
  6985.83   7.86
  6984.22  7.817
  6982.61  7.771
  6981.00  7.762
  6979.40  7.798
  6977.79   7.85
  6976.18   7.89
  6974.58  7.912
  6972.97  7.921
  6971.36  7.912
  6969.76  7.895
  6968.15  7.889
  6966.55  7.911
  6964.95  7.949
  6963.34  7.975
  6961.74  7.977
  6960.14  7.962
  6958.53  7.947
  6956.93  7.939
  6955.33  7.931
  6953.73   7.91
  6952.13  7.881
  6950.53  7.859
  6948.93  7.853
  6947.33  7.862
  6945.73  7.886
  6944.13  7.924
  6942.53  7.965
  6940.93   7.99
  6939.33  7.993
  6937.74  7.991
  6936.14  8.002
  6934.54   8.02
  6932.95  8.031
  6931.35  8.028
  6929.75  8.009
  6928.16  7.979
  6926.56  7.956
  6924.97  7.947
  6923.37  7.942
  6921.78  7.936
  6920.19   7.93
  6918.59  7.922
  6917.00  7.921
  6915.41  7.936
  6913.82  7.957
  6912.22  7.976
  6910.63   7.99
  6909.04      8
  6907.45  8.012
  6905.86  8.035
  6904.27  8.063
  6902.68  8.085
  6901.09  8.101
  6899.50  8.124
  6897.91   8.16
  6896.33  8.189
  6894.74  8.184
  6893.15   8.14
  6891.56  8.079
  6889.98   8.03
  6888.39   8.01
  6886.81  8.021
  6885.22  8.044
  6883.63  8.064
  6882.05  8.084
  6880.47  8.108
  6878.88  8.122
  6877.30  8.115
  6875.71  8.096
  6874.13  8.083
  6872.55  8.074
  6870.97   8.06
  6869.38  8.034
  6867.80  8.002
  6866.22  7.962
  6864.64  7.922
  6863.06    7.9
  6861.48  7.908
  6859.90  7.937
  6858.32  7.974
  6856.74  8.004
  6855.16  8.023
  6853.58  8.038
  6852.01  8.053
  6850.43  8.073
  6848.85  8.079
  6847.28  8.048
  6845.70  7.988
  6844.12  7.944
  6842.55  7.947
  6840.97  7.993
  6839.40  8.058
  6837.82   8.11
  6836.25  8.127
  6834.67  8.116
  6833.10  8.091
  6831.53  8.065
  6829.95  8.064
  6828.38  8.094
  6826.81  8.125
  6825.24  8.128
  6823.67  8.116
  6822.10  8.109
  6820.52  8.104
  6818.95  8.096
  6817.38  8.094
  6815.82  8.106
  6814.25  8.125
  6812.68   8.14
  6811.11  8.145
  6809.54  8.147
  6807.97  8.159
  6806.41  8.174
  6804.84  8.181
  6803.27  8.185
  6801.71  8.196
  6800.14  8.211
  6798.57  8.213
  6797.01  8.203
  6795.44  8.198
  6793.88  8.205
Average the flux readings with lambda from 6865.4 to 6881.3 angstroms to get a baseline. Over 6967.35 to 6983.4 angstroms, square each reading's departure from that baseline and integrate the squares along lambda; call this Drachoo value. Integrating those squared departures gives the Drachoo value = 0.73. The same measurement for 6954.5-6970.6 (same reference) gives 0.28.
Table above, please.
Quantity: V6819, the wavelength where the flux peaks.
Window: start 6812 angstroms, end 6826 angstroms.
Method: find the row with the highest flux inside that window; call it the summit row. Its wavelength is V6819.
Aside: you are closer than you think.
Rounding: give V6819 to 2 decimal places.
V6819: 6812.68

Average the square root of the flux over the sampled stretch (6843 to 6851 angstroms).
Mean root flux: 2.833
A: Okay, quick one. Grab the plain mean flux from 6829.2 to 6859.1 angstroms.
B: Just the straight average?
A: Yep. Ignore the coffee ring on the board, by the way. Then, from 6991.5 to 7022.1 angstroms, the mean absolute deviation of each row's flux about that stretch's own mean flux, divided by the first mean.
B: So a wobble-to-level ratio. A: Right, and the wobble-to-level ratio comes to 0.0075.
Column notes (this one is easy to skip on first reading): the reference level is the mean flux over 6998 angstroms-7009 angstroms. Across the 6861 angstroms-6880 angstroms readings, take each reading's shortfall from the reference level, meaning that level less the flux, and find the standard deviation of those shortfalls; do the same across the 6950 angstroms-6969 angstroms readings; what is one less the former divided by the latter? -1.2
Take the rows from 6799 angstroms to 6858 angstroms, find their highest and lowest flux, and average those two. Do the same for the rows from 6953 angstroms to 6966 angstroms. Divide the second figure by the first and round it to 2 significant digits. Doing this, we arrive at 0.98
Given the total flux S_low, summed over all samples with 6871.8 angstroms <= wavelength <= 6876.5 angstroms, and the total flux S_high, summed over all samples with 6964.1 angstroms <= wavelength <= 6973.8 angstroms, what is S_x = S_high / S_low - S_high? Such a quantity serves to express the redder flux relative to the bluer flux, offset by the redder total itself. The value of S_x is -46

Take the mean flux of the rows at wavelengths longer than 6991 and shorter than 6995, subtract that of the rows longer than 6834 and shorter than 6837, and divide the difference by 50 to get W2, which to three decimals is -0.005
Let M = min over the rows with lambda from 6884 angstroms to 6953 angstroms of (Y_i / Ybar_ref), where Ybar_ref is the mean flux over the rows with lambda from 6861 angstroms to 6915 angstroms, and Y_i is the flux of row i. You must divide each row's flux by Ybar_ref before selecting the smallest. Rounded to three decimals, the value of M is 0.975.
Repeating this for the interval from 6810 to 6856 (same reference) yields 0.987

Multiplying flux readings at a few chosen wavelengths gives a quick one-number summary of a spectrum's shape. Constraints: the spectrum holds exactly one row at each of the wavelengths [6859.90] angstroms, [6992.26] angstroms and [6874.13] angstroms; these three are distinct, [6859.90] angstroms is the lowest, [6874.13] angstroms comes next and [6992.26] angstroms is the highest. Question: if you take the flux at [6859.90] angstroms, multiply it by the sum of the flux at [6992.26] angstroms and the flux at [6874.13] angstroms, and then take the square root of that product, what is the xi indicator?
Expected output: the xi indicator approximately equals 11.2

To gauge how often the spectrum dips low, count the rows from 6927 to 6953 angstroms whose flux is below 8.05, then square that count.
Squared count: 256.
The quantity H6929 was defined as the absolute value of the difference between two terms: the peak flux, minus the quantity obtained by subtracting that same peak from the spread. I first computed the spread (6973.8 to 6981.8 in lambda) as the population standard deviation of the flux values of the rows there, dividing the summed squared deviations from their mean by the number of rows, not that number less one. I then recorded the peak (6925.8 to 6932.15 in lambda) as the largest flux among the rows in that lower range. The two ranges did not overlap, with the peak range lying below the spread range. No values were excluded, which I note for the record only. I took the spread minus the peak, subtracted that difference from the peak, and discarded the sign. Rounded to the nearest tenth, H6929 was 16.0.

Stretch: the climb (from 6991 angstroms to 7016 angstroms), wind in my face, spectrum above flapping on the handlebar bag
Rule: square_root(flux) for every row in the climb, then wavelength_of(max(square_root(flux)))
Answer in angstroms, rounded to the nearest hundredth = 6998.71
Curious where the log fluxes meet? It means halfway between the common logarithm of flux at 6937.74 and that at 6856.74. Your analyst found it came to 0.903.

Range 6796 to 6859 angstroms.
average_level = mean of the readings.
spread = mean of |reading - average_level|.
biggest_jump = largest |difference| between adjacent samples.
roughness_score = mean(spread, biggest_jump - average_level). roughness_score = -3.99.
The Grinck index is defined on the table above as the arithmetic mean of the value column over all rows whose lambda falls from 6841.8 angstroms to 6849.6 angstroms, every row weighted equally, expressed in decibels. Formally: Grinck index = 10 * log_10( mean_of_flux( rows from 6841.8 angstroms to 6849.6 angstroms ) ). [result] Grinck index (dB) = 9.03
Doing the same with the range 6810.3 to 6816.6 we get 9.10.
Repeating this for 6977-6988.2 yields 8.93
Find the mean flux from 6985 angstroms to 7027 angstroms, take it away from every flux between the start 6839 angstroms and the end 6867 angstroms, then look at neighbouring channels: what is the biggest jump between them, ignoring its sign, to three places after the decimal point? 0.065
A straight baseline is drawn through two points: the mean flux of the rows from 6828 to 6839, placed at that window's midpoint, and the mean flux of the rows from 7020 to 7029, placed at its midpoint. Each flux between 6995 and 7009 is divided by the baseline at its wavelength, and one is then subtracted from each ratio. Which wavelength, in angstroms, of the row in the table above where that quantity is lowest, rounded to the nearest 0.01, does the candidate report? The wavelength 7006.77 angstroms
